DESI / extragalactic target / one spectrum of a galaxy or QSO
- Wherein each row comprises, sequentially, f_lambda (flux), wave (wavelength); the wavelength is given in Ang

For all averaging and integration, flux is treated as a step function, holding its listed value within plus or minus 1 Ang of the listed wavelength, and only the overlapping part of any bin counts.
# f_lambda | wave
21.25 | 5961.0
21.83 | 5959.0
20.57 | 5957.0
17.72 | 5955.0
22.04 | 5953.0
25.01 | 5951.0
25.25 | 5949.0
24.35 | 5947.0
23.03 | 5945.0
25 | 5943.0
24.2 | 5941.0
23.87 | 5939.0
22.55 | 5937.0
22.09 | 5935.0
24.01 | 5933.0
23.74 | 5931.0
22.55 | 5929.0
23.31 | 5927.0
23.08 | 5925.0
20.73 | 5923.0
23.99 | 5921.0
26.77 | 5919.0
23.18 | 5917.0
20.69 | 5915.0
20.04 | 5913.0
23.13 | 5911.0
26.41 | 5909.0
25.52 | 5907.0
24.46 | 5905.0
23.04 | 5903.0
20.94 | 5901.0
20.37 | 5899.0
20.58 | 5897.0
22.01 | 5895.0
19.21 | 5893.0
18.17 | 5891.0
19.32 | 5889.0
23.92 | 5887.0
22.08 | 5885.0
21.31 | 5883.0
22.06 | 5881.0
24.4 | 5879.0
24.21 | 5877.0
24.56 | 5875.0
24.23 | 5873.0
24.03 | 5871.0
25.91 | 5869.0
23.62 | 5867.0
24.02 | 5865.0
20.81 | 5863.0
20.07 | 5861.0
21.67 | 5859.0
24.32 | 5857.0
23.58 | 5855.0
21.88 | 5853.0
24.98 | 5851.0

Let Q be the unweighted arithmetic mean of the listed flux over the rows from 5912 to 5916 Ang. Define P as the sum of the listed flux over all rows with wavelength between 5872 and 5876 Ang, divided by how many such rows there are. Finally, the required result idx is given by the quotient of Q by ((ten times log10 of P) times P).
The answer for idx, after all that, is 0.060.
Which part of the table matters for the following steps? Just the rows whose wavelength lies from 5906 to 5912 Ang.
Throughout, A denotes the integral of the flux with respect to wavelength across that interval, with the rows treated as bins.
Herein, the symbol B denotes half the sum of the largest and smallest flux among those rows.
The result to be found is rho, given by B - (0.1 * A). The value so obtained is 9.8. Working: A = 150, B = 25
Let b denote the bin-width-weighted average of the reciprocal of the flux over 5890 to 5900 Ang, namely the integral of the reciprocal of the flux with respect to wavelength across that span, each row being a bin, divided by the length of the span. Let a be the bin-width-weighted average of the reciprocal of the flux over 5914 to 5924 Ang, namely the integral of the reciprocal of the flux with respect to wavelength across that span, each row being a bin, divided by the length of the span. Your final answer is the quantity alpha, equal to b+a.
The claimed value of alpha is 0.0938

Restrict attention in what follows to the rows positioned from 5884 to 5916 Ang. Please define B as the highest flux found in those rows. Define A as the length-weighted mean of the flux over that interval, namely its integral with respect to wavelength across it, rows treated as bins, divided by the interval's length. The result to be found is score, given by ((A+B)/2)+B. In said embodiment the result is 50.5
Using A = 21.9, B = 26.41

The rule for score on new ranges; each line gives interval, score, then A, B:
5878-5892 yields 47.4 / 21.6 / 24.4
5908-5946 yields 51.8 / 23.3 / 26.77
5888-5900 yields 43.0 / 19.9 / 22.01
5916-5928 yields 51.9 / 23.5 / 26.77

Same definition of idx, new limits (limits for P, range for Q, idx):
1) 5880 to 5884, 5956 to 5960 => 0.073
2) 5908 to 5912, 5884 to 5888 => 0.067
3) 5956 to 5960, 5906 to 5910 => 0.092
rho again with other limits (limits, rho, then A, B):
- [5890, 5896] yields 8.2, 119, 20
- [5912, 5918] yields 8.8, 128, 22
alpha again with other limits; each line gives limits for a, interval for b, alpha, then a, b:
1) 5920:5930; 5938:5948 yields 0.0856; 0.0441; 0.042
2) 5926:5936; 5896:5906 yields 0.0892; 0.0433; 0.046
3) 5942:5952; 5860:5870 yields 0.0849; 0.0408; 0.044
